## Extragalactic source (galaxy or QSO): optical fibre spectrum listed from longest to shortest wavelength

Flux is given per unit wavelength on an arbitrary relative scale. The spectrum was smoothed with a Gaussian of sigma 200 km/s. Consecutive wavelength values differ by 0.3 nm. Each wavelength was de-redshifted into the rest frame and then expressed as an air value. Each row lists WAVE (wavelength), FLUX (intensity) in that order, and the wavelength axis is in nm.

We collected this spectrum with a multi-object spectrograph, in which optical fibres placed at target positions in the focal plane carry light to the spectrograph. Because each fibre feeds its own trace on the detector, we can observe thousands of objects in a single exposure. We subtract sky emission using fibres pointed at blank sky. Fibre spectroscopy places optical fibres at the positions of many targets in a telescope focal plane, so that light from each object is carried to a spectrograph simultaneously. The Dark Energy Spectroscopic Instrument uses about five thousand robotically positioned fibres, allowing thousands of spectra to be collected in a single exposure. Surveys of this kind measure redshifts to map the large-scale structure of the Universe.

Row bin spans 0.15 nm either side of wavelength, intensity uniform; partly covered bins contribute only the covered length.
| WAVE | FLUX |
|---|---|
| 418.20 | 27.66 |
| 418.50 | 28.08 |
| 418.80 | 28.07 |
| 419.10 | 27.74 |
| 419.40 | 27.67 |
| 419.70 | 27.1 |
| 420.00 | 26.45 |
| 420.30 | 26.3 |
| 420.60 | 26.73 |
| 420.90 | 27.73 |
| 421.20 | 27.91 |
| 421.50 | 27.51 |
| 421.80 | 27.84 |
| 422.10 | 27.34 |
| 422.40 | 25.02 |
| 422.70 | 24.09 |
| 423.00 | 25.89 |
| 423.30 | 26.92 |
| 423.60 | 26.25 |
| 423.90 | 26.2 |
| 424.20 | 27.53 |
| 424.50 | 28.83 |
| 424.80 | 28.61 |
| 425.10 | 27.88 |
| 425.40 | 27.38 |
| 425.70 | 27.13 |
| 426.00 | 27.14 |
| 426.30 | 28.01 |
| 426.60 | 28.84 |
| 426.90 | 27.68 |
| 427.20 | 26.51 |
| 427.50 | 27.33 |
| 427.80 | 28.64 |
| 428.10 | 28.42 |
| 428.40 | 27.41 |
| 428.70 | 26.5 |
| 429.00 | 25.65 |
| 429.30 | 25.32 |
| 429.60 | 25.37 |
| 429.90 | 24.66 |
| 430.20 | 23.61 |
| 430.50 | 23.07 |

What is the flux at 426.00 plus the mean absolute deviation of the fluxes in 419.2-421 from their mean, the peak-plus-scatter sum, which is 27.6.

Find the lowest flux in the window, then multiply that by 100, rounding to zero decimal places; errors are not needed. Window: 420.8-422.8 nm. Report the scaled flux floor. 2409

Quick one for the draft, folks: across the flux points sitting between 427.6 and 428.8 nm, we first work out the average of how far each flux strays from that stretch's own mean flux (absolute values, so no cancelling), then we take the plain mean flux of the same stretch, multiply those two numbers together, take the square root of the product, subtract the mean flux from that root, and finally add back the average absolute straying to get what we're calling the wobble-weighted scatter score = -22.3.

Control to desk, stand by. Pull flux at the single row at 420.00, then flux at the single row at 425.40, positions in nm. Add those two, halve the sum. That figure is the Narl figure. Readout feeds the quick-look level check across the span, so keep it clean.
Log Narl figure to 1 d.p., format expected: 26.9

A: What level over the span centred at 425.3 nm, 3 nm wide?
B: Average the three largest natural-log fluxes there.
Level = 3.359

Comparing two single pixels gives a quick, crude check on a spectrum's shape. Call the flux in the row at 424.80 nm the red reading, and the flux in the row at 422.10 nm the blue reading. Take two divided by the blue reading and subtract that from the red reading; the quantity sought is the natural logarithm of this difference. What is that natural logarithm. 3.35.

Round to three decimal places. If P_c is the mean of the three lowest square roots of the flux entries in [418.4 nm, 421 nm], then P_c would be 5.147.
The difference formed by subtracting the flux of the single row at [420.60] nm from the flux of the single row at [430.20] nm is -3.1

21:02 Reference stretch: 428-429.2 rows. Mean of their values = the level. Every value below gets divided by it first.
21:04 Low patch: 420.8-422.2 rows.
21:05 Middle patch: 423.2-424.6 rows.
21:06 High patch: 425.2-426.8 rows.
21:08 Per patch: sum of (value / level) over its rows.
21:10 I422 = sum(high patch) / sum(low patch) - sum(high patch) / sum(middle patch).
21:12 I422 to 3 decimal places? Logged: -0.019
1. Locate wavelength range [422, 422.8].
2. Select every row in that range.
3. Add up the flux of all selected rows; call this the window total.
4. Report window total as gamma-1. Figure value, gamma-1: 76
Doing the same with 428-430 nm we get 183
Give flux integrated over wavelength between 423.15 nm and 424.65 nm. 41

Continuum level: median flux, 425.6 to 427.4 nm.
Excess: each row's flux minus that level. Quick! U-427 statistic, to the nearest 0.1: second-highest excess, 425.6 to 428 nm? 1.2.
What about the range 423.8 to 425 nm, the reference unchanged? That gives 1.2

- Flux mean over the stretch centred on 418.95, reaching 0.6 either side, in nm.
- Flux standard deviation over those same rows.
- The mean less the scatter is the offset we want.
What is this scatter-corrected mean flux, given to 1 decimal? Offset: 27.7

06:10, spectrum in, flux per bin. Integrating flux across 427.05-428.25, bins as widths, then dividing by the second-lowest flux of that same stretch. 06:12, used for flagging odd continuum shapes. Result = 1.22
